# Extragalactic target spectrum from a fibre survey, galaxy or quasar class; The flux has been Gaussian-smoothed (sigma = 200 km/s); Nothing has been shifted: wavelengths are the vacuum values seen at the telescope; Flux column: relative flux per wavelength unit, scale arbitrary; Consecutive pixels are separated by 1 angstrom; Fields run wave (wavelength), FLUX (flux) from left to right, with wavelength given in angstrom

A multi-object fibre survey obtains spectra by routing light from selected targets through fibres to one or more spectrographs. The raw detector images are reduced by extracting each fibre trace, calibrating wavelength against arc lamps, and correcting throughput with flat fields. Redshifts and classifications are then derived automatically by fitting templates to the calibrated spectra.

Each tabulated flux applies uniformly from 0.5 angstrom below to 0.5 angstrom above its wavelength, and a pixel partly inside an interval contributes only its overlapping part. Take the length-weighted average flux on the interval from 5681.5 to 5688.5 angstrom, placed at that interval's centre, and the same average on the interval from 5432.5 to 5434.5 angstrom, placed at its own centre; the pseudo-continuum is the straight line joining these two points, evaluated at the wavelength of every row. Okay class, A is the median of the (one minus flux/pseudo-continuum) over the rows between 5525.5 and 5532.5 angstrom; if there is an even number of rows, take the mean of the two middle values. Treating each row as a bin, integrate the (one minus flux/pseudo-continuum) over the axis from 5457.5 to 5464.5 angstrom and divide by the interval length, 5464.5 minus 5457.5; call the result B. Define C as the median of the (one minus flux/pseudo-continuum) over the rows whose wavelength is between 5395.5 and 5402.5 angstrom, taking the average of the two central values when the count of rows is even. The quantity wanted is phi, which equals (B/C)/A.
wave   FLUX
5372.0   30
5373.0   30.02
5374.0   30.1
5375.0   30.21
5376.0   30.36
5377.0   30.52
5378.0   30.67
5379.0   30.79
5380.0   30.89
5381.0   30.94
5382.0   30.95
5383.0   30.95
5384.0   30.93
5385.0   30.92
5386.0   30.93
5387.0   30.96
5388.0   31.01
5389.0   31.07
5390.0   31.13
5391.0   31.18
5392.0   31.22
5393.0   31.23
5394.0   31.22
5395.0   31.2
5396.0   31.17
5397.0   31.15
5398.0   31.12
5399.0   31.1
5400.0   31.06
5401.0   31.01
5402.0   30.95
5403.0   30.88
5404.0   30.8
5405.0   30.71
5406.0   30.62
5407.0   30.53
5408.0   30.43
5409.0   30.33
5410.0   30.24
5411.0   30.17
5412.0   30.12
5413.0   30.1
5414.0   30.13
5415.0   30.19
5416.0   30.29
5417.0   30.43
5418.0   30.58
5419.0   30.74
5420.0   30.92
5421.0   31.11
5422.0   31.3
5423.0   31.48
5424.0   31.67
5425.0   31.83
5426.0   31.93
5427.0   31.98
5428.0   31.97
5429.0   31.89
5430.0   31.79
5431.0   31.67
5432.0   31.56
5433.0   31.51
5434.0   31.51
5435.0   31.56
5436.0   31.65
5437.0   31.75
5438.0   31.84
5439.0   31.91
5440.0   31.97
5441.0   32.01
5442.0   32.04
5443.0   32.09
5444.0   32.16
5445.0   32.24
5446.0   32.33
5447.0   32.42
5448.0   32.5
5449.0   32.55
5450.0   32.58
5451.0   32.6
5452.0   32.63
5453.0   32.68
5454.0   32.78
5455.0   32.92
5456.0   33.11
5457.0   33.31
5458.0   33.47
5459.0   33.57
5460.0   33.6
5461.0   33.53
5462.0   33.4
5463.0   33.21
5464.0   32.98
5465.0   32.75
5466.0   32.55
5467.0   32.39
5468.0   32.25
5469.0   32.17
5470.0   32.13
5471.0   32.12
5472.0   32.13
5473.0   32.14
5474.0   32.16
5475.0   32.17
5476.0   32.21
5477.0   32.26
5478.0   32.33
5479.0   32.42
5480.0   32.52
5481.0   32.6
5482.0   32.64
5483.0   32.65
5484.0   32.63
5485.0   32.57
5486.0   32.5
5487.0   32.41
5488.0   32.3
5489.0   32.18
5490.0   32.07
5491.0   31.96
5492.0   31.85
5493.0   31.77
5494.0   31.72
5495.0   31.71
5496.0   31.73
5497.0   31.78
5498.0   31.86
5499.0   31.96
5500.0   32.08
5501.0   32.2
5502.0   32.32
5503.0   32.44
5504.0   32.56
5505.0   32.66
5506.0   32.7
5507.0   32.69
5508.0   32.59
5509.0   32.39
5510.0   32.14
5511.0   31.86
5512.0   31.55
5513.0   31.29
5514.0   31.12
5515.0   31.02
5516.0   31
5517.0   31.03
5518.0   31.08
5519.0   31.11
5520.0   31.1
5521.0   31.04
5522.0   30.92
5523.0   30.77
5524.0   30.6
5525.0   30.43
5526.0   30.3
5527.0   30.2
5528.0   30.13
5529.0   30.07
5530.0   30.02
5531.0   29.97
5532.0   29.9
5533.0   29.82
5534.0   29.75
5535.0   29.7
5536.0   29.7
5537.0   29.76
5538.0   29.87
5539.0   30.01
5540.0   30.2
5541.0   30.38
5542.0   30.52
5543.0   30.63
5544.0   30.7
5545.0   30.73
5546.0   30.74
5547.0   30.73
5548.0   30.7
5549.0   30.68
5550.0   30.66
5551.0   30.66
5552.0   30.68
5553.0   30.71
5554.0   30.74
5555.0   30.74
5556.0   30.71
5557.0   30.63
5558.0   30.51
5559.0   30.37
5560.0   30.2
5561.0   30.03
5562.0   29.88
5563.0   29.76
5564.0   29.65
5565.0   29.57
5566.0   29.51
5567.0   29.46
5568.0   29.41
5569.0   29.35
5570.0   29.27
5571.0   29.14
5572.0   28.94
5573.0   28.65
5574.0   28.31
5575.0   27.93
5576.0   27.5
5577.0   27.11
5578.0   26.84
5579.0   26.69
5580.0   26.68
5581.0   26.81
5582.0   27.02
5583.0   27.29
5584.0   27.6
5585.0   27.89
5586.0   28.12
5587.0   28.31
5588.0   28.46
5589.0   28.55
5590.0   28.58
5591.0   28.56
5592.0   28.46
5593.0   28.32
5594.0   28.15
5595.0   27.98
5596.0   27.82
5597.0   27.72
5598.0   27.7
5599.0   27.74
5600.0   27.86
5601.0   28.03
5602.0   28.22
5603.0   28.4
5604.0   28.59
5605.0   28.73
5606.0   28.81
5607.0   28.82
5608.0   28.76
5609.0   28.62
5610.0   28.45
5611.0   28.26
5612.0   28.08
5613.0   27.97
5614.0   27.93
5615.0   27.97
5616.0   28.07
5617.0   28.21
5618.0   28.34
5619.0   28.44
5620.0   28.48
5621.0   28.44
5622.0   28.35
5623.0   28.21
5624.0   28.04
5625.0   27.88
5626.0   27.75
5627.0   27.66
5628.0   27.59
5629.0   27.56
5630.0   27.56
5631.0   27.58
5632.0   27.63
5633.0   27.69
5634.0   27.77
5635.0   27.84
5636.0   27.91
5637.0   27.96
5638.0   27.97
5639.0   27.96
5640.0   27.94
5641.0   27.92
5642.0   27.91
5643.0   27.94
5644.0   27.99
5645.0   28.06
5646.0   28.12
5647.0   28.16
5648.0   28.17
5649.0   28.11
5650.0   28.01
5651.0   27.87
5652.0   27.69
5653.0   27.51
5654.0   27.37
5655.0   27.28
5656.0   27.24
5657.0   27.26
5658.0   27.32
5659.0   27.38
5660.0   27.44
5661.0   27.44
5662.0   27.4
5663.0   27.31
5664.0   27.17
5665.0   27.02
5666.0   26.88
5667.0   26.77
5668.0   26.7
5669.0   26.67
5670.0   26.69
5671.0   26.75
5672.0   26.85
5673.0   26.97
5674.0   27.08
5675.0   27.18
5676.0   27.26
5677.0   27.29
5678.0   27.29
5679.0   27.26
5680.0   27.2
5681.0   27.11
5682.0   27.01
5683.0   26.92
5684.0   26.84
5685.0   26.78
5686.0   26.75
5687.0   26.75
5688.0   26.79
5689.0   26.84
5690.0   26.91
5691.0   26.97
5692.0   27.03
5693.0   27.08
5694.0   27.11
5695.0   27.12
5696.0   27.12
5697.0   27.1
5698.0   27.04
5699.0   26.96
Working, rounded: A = -0.011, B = -0.08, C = 0.033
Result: 209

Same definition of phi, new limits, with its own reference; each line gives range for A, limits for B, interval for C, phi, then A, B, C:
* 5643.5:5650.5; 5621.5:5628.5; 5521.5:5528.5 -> 2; -0.020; 0.00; -0.021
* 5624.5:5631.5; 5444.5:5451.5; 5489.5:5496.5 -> 92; 0.009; -0.04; -0.046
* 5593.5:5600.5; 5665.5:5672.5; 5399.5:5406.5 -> 16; 0.023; 0.01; 0.037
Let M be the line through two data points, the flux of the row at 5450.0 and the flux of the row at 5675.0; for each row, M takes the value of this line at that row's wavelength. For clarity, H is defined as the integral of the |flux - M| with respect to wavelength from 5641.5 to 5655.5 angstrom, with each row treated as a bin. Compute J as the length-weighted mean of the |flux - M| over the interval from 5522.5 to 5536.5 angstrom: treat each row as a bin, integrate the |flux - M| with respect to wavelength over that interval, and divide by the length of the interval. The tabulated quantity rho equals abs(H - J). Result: 2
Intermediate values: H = 2.8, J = 0.57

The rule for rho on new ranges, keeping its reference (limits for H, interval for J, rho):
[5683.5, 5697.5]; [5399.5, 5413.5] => 0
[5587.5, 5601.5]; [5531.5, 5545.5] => 13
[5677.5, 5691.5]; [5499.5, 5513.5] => 1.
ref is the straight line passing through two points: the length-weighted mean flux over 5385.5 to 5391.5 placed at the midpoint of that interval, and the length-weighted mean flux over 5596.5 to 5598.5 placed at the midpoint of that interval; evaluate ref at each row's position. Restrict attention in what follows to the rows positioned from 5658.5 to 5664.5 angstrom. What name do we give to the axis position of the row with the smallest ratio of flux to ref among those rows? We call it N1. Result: 5664.0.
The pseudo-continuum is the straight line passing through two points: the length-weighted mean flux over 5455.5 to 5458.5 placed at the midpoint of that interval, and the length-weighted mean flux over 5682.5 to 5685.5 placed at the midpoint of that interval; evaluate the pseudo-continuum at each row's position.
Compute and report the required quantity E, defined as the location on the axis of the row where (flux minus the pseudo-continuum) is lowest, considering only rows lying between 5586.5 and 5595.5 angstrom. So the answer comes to 5595.0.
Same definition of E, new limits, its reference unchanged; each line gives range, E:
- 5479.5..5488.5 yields 5480.0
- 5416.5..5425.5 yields 5417.0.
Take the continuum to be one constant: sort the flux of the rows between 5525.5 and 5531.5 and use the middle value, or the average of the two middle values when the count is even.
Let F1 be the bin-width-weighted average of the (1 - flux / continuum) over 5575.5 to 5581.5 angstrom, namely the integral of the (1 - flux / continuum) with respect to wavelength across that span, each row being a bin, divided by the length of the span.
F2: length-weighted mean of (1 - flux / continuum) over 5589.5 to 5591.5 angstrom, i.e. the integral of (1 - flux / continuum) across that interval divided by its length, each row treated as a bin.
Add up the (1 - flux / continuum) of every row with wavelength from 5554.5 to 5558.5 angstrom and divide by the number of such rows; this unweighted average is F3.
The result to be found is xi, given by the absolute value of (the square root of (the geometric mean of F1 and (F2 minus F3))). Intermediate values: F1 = 0.11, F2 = 0.051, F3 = -0.02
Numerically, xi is 0.292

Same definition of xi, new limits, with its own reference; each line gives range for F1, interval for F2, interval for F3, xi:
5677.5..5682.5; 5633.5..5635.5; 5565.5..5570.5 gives 0.268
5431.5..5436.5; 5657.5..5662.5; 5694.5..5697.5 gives 0.146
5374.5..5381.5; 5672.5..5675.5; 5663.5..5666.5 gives 0.075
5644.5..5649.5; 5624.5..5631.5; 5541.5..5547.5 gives 0.285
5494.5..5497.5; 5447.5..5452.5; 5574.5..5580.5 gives 0.315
